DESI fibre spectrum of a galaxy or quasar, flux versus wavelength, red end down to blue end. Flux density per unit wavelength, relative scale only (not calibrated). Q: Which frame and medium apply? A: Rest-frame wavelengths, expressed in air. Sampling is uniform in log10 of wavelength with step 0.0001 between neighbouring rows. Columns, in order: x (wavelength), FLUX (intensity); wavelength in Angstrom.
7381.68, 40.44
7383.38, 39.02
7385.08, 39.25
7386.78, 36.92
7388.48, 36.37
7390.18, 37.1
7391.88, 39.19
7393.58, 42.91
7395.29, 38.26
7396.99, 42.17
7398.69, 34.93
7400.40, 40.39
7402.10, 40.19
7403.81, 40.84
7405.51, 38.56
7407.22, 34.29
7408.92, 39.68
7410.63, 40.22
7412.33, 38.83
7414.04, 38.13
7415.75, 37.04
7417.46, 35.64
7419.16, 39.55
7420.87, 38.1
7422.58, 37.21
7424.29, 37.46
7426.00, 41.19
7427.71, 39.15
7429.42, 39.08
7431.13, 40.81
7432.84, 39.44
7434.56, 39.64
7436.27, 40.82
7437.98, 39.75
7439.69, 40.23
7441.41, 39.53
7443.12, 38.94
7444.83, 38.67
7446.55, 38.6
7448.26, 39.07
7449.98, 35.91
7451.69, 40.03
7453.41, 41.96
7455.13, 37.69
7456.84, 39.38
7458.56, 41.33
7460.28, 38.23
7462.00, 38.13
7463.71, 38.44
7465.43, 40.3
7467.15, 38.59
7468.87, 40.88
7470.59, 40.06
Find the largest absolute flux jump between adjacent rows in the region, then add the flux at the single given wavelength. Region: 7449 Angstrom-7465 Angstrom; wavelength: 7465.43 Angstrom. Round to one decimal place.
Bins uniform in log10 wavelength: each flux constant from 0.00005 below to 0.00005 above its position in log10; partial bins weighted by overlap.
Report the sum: 44.6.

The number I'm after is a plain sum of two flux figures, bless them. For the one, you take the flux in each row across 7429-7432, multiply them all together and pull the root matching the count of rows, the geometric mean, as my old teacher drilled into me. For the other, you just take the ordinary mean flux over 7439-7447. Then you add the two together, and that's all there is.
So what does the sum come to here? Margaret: 79.1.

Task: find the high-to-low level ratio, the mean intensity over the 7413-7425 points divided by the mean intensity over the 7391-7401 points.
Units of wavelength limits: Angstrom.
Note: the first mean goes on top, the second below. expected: 0.95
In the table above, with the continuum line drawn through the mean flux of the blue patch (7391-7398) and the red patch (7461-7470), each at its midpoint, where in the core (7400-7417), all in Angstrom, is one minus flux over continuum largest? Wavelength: 7407.22 Angstrom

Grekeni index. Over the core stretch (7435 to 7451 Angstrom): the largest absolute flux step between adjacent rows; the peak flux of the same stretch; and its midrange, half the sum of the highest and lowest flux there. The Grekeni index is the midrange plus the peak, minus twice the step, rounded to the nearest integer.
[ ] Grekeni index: 73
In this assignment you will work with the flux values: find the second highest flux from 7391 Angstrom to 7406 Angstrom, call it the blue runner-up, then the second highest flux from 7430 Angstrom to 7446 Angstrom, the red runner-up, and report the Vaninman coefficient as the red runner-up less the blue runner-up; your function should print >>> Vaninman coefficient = -1.4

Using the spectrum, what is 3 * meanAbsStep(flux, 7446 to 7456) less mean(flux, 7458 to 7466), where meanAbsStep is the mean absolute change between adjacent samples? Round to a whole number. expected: -31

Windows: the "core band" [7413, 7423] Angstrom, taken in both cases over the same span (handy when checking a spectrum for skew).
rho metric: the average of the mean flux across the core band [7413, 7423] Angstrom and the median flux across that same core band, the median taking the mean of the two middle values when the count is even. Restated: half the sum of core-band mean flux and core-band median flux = 37.6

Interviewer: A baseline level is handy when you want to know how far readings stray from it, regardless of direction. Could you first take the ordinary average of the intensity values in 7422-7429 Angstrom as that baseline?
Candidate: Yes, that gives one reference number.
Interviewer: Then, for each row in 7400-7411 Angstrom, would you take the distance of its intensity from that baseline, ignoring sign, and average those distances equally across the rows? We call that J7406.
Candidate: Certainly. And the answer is 1.7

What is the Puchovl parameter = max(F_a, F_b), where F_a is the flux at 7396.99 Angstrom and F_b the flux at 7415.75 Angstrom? 42.2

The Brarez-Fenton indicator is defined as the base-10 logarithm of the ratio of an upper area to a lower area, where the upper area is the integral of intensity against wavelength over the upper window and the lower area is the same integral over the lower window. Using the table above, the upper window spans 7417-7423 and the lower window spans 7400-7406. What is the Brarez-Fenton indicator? -0.03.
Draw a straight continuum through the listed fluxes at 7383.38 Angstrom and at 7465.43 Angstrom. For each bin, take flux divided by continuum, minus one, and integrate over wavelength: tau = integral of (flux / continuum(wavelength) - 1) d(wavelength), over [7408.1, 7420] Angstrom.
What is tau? -0.32 Angstrom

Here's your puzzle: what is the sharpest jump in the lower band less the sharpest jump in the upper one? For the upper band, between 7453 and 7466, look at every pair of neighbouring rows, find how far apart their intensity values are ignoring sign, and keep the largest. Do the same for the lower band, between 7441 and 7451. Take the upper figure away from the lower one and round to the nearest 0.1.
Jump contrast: -1.1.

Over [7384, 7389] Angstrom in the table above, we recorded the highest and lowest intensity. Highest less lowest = 2.9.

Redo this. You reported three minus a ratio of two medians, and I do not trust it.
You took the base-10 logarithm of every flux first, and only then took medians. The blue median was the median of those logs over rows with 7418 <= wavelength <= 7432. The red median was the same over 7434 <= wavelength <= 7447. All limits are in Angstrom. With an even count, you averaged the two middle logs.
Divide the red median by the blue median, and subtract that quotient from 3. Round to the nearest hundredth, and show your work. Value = 2.00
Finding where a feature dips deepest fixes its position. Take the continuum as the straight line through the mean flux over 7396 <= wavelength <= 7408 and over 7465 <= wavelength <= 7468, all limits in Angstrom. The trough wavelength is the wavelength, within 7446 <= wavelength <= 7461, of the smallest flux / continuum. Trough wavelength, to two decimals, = 7449.98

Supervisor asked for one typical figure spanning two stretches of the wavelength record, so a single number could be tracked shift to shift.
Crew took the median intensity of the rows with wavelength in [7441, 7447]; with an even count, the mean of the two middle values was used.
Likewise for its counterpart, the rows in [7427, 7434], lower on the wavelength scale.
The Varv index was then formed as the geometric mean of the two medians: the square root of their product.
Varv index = 39.0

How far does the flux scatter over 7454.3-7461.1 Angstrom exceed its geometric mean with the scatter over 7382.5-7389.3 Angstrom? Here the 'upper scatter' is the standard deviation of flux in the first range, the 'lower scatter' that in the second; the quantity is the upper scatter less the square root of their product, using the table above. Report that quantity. 0.1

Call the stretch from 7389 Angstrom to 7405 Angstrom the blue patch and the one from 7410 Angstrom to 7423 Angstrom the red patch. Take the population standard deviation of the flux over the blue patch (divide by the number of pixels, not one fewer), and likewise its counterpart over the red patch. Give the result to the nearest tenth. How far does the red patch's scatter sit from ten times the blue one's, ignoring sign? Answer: 22.2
